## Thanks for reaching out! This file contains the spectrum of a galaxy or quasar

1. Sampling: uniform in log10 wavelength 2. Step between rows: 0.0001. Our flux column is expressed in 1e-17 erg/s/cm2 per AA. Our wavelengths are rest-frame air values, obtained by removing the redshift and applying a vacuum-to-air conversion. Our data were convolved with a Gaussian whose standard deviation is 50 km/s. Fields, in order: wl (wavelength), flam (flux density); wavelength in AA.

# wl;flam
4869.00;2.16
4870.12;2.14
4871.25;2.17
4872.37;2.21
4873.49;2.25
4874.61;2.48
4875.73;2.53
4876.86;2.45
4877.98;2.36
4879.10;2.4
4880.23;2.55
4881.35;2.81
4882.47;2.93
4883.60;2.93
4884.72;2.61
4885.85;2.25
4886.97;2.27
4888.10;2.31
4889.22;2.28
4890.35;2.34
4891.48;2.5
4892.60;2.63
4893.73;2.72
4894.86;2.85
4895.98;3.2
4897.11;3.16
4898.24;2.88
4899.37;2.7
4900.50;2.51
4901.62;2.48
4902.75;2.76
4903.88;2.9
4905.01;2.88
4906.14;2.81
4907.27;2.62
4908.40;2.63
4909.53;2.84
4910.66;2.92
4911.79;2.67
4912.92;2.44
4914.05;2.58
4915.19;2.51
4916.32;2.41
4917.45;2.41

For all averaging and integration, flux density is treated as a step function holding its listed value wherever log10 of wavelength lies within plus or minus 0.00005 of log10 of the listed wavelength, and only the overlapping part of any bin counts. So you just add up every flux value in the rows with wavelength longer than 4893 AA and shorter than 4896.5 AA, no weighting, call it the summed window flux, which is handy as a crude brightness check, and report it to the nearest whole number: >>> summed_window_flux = 9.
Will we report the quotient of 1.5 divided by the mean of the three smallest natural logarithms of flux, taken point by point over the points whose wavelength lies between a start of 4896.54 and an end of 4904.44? 1.59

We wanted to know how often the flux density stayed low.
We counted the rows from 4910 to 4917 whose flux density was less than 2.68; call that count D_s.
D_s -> 5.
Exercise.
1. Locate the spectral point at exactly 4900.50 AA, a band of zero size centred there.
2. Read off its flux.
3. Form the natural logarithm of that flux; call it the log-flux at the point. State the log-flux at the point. 0.92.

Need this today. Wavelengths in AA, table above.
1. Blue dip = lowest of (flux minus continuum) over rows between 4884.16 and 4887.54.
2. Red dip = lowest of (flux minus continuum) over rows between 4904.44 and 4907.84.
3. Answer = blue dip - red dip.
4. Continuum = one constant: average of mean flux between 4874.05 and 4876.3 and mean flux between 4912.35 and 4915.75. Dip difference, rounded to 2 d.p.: -0.37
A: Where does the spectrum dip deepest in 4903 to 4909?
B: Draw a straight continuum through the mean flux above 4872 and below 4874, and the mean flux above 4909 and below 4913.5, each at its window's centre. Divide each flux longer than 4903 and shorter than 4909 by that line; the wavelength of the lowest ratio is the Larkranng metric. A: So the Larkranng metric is 4908.40 AA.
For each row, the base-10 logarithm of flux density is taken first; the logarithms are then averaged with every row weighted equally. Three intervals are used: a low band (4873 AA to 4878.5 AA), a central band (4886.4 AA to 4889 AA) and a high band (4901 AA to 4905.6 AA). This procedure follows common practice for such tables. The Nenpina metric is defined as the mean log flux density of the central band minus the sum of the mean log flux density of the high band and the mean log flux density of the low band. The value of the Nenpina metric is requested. -0.462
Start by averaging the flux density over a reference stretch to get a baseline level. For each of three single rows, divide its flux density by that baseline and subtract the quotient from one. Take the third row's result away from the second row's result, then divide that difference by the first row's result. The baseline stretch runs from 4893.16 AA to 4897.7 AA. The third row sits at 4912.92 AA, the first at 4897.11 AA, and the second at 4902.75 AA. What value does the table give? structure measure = 1.8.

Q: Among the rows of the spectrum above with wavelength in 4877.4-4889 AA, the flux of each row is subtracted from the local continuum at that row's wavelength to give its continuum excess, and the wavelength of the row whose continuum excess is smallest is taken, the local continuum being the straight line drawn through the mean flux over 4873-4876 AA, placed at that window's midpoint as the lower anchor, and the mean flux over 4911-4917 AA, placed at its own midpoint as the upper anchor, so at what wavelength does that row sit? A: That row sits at 4882.47 AA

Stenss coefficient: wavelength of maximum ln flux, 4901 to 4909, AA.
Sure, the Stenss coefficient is 4903.88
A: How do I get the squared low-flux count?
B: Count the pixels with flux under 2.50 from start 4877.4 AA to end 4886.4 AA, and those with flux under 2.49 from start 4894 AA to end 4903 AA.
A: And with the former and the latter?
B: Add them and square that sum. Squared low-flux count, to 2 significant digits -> 16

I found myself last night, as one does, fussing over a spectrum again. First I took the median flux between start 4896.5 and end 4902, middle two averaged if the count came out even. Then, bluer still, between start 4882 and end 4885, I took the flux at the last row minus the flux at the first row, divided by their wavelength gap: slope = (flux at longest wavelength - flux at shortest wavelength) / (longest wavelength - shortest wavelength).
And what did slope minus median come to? -2.84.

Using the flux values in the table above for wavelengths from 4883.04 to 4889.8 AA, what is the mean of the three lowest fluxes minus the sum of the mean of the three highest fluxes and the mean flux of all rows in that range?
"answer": -2.79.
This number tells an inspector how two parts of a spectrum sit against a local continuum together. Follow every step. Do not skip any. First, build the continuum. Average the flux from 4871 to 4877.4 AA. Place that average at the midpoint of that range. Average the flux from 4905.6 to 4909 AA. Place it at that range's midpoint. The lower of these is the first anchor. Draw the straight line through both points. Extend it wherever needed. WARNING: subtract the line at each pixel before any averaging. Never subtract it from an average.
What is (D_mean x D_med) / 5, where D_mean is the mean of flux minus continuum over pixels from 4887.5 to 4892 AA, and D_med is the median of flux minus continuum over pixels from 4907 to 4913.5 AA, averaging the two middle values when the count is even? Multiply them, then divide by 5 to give 0.0020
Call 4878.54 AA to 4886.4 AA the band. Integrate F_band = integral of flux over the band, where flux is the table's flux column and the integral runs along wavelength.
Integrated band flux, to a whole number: 21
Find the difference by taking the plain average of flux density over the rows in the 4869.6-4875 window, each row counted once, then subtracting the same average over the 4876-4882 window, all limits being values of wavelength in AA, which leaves -0.3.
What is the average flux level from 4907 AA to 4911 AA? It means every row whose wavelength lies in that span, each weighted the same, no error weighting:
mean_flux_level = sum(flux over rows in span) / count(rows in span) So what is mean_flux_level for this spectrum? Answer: 2.75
